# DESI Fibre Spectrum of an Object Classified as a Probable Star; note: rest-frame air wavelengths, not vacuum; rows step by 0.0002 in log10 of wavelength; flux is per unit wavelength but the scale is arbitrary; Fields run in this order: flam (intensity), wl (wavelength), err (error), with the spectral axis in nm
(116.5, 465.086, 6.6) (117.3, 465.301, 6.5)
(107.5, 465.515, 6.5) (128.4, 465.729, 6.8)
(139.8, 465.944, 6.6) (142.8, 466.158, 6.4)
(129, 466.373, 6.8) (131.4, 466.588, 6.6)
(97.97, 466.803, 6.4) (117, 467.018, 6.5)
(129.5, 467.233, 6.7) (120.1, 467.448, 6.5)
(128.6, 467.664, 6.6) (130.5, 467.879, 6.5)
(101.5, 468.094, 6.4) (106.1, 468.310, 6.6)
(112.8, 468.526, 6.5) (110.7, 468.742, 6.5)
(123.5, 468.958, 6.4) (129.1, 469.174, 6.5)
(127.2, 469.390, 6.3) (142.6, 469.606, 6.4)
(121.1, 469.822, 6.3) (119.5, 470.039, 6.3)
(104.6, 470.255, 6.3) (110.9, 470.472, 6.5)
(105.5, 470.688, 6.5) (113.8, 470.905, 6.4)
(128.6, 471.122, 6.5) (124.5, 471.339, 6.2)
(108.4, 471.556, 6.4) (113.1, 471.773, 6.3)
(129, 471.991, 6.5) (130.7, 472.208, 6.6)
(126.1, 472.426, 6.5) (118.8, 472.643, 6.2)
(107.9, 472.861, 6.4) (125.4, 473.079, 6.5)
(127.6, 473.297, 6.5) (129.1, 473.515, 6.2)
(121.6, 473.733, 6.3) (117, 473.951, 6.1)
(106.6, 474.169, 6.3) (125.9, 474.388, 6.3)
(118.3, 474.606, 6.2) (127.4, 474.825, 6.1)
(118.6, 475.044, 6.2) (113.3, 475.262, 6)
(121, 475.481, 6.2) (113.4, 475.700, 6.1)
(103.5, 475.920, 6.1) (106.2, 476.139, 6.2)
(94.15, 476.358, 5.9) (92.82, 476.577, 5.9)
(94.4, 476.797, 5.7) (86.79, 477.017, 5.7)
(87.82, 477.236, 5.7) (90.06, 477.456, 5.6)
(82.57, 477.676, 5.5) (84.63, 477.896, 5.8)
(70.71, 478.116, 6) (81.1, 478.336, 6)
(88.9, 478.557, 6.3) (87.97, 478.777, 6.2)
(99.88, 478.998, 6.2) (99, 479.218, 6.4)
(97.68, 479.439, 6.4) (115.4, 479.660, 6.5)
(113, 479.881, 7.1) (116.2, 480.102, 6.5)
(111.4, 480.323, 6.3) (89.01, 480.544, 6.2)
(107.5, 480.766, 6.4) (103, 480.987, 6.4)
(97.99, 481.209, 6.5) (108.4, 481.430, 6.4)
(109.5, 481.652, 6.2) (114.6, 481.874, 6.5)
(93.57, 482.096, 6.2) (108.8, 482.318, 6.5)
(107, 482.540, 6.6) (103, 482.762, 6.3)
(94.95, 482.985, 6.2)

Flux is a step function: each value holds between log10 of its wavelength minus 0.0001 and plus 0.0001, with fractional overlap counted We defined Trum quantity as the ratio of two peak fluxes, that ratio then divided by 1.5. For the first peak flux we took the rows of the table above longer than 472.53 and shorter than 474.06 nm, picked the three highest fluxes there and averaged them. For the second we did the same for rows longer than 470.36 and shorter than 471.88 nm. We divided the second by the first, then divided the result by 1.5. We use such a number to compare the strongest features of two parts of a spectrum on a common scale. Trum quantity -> 0.64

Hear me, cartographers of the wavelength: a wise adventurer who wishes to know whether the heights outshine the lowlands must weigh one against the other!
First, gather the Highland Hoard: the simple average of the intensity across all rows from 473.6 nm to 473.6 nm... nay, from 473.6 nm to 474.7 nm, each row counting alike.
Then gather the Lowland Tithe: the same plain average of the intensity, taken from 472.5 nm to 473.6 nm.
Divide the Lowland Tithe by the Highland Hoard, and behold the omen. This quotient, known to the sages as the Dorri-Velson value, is 1.03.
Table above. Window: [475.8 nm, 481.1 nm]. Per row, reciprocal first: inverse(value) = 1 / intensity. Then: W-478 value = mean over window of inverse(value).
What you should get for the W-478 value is 0.0106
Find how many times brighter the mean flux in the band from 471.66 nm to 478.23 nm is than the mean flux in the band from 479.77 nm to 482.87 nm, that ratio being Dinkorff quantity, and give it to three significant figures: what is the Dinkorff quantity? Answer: 1.03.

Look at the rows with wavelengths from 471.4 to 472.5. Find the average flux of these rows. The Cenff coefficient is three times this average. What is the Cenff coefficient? 364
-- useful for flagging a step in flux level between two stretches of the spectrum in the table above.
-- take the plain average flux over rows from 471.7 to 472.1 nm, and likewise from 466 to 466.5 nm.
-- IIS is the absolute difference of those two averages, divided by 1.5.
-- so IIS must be 10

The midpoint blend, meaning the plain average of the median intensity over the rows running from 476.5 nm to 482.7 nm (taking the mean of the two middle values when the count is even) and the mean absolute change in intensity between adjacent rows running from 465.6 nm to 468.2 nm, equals 55.5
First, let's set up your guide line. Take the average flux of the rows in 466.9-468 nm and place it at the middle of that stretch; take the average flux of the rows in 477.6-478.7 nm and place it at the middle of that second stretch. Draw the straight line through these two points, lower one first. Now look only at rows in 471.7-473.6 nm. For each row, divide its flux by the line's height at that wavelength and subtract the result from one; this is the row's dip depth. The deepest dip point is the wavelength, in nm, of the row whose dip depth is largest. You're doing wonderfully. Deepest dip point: 472.861 nm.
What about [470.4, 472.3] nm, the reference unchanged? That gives 470.688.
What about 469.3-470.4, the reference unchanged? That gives 470.255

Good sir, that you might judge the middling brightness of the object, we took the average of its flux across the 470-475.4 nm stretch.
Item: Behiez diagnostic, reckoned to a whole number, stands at 119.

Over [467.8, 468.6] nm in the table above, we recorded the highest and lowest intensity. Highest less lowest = 29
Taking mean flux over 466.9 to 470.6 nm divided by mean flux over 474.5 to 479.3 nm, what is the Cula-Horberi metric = 1.22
